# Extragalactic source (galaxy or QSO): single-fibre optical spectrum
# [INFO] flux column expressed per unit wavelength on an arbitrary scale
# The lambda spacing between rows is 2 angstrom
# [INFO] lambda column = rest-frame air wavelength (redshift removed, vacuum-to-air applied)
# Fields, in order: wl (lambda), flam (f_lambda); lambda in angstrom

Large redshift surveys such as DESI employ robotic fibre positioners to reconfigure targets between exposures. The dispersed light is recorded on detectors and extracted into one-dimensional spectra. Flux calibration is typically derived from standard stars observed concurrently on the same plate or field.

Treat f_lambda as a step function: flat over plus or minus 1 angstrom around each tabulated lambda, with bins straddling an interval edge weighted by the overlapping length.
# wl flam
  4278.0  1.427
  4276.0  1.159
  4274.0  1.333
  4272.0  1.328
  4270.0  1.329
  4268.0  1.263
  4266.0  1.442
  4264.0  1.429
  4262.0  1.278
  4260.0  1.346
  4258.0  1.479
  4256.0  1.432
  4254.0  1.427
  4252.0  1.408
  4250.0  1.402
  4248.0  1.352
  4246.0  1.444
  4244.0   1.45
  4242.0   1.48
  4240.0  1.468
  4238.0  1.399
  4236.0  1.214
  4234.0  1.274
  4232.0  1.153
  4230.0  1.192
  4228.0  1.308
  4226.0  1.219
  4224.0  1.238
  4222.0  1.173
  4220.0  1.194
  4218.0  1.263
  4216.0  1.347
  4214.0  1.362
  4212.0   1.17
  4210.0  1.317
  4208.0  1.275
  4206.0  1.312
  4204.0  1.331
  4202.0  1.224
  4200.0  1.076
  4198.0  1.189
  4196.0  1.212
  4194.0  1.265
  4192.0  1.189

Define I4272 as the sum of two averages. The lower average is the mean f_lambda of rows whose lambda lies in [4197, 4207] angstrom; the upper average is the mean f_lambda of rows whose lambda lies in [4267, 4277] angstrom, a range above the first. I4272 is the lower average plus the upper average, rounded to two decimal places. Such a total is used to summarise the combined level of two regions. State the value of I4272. 2.51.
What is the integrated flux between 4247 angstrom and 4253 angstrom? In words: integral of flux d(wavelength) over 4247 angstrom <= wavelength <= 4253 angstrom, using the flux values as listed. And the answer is 8.3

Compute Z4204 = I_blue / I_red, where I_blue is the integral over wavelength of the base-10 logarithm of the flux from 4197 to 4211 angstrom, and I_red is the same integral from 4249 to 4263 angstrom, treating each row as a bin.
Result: 0.7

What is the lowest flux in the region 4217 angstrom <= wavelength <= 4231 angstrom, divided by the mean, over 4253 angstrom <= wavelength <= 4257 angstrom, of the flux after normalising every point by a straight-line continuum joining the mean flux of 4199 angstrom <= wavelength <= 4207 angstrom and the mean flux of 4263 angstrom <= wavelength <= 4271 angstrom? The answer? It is 1.10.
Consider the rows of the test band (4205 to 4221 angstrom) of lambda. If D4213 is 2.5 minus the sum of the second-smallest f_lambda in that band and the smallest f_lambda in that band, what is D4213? 0.14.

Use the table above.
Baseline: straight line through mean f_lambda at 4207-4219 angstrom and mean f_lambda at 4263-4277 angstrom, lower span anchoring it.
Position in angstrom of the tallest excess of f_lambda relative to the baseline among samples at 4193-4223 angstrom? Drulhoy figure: 4214.0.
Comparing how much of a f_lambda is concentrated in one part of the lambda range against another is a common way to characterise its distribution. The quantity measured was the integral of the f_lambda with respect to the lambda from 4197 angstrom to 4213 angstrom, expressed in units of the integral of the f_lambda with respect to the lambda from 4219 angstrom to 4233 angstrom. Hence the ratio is 1.17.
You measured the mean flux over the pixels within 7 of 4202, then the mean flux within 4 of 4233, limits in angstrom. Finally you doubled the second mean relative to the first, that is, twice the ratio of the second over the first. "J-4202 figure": 1.96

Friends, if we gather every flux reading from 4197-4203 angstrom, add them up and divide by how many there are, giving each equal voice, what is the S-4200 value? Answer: 1.16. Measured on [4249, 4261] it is 1.42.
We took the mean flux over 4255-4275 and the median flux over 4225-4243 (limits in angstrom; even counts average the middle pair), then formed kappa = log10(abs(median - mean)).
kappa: -1.04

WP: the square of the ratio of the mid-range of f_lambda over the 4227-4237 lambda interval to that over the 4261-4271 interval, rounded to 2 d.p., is 0.83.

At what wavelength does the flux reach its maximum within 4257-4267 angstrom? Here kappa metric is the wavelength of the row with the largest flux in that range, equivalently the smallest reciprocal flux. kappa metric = 4258.0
